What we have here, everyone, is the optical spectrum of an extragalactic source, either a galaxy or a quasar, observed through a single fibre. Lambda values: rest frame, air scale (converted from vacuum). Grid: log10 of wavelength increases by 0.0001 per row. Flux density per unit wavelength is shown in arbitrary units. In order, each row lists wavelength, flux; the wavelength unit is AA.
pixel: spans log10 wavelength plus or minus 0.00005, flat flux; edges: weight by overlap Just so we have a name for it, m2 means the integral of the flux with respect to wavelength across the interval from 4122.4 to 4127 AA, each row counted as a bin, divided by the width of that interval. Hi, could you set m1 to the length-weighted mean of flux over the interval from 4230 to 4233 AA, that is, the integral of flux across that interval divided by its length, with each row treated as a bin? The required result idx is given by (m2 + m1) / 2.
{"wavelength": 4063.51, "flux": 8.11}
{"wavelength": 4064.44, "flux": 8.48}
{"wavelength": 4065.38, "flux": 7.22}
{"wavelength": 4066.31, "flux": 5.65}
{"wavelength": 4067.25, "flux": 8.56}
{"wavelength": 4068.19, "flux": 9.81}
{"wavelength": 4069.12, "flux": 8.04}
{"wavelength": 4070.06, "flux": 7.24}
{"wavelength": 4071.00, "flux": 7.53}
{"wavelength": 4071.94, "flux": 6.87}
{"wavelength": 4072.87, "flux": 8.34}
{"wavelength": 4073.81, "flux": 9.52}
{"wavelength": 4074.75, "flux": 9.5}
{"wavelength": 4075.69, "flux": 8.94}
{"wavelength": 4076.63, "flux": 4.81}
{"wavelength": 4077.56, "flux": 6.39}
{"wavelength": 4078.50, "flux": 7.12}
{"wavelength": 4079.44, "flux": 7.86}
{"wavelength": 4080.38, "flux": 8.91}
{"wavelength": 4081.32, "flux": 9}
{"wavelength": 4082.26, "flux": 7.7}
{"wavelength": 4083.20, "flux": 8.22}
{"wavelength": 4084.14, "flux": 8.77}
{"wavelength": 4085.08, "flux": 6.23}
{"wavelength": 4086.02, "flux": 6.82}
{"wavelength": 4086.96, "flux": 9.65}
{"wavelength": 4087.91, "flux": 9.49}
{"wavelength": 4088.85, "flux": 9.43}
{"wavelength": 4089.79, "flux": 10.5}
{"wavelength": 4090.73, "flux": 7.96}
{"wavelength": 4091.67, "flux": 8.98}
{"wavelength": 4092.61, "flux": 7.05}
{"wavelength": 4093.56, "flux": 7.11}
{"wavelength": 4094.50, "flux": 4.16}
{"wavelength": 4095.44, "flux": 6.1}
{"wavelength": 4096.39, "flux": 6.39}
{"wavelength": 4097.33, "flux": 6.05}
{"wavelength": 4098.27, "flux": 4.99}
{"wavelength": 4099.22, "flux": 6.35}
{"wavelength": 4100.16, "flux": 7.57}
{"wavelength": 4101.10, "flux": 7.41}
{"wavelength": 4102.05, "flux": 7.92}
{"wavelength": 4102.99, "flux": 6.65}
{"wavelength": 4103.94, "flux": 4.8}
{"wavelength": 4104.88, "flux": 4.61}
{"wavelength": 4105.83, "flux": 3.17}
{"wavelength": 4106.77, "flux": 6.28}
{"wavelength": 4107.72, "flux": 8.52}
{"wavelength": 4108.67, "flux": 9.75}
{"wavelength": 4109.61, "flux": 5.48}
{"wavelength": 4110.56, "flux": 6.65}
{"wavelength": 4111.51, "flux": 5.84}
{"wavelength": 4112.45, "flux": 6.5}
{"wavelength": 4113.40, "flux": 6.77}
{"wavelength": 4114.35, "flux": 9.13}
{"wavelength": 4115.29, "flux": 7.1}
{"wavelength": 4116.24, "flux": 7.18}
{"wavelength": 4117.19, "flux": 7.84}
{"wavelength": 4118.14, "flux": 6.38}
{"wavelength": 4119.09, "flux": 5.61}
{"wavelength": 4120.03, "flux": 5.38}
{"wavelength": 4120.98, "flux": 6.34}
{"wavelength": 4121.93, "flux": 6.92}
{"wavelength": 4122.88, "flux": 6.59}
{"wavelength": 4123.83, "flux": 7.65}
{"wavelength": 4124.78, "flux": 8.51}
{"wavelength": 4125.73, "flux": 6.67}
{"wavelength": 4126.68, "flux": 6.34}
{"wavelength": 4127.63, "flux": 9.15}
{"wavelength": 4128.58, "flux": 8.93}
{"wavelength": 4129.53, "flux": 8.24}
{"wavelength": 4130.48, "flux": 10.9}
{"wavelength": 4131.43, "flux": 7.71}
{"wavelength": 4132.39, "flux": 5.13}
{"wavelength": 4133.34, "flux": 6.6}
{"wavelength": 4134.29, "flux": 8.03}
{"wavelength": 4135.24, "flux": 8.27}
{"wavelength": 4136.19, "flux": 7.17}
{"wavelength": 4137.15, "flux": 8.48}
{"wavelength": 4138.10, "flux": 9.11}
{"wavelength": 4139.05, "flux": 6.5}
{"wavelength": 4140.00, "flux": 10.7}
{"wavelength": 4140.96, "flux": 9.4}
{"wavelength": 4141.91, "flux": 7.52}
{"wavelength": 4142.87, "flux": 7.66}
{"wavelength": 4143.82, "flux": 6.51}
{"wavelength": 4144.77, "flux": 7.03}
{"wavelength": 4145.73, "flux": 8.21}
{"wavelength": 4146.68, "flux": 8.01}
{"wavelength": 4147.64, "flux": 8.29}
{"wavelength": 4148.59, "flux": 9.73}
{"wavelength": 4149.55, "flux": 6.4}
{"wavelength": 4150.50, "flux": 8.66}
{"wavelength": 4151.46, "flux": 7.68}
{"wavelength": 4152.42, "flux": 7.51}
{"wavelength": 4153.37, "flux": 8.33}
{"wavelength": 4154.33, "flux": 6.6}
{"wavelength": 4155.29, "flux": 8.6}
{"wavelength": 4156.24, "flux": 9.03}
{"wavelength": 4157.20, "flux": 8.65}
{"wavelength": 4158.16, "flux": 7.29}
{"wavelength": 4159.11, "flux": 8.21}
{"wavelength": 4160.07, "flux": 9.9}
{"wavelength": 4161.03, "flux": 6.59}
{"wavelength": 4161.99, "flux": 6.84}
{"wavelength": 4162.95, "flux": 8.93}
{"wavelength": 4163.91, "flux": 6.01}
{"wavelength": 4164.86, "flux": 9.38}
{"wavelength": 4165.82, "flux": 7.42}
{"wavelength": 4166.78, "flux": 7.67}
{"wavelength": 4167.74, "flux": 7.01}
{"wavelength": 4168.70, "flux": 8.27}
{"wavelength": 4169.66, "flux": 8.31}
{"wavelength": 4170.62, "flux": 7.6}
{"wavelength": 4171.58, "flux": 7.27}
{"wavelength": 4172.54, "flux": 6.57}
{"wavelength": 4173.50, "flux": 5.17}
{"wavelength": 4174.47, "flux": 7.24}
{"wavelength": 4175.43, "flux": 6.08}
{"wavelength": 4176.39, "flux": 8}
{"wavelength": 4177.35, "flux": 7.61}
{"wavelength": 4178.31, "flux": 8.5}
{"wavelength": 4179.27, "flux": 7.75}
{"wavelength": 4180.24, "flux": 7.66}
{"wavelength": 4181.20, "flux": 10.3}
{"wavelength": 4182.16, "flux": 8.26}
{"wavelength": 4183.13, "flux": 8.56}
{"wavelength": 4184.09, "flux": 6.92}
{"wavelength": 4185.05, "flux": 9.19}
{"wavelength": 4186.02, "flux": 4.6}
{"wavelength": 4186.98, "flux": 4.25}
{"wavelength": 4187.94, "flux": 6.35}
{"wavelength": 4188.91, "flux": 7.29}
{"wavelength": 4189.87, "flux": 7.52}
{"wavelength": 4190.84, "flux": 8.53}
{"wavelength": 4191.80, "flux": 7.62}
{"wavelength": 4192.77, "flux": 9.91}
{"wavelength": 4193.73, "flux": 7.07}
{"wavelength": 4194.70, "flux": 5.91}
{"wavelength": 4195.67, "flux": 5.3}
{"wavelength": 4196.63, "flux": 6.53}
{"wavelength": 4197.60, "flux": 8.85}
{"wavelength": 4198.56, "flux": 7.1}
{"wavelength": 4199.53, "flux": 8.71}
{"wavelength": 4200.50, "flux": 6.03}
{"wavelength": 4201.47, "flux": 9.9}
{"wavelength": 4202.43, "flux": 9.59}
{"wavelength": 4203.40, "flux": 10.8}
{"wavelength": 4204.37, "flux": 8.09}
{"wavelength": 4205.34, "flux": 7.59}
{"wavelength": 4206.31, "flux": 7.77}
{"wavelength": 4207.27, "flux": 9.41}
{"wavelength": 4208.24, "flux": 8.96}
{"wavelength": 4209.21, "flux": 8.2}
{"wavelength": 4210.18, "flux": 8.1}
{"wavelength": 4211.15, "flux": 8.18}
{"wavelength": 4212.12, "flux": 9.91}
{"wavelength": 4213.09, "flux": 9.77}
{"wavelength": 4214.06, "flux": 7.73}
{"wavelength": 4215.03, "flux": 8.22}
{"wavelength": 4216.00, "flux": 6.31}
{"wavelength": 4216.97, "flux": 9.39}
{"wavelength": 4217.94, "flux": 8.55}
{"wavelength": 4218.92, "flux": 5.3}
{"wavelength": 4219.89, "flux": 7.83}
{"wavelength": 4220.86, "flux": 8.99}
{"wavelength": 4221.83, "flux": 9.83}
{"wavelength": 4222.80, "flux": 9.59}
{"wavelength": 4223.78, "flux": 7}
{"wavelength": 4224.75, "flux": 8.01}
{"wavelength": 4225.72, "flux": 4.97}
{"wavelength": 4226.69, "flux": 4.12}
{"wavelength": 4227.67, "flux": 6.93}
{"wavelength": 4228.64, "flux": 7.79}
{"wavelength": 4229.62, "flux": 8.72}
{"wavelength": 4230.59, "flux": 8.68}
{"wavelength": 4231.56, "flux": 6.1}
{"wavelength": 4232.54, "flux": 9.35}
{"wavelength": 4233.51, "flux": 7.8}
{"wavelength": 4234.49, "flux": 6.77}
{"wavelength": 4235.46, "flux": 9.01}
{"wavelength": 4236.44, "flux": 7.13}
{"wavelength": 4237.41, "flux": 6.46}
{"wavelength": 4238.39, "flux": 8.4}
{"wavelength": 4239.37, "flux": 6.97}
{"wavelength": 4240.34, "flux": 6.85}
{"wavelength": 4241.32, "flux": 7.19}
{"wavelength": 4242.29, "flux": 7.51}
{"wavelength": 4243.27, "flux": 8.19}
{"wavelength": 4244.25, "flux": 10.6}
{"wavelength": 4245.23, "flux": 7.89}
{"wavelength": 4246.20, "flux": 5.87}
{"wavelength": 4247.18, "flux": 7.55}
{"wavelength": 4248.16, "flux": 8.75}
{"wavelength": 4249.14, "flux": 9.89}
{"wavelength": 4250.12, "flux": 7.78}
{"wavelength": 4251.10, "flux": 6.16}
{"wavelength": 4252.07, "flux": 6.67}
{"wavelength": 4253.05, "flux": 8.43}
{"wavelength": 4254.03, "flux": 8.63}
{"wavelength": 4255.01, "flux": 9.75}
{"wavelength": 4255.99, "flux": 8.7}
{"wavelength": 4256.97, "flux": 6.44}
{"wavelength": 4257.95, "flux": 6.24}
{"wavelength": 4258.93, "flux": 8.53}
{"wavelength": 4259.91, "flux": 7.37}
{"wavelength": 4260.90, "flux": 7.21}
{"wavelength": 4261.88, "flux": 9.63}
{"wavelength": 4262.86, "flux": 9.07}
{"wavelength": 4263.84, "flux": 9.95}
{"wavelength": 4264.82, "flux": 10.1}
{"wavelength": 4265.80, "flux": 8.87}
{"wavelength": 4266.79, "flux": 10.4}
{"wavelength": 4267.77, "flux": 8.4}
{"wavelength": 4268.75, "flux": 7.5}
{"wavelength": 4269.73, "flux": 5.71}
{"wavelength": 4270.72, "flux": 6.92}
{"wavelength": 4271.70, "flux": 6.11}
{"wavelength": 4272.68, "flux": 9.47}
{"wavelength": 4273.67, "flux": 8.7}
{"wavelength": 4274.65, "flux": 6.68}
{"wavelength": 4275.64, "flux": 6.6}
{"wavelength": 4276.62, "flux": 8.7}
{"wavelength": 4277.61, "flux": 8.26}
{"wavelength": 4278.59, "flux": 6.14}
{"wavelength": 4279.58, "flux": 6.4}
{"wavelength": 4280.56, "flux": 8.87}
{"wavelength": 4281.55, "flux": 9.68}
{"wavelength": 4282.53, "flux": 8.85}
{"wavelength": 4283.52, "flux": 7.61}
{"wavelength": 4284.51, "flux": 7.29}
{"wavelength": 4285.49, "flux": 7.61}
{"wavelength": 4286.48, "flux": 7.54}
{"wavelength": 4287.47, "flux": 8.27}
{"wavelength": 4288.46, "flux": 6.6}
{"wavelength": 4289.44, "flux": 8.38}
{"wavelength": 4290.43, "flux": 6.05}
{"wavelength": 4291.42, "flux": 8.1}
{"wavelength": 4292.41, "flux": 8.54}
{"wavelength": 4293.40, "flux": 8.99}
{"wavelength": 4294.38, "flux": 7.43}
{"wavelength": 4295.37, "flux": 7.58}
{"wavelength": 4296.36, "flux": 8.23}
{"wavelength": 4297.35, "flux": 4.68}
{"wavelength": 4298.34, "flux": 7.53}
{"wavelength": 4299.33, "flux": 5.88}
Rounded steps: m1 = 8.1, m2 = 7.2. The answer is 7.6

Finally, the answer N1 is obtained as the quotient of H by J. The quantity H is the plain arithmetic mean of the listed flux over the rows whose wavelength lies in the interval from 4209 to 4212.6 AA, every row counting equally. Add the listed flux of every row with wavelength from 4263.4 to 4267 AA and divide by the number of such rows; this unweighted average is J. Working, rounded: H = 8.6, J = 9.8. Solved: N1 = 0.87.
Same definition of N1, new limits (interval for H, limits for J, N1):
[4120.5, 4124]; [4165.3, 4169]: 0.91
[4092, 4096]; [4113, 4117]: 0.81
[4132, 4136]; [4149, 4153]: 0.93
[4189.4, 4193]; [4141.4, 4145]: 1.17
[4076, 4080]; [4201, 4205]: 0.68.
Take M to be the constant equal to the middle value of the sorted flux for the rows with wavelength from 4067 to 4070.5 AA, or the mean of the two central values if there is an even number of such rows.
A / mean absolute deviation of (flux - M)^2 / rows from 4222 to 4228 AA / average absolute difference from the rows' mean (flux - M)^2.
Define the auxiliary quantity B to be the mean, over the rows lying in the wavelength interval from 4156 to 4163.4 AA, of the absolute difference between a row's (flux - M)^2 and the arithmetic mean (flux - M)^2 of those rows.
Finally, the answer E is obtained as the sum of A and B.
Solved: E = 6.8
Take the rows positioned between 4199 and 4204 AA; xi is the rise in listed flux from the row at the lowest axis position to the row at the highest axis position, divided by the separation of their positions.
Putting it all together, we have 0.5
